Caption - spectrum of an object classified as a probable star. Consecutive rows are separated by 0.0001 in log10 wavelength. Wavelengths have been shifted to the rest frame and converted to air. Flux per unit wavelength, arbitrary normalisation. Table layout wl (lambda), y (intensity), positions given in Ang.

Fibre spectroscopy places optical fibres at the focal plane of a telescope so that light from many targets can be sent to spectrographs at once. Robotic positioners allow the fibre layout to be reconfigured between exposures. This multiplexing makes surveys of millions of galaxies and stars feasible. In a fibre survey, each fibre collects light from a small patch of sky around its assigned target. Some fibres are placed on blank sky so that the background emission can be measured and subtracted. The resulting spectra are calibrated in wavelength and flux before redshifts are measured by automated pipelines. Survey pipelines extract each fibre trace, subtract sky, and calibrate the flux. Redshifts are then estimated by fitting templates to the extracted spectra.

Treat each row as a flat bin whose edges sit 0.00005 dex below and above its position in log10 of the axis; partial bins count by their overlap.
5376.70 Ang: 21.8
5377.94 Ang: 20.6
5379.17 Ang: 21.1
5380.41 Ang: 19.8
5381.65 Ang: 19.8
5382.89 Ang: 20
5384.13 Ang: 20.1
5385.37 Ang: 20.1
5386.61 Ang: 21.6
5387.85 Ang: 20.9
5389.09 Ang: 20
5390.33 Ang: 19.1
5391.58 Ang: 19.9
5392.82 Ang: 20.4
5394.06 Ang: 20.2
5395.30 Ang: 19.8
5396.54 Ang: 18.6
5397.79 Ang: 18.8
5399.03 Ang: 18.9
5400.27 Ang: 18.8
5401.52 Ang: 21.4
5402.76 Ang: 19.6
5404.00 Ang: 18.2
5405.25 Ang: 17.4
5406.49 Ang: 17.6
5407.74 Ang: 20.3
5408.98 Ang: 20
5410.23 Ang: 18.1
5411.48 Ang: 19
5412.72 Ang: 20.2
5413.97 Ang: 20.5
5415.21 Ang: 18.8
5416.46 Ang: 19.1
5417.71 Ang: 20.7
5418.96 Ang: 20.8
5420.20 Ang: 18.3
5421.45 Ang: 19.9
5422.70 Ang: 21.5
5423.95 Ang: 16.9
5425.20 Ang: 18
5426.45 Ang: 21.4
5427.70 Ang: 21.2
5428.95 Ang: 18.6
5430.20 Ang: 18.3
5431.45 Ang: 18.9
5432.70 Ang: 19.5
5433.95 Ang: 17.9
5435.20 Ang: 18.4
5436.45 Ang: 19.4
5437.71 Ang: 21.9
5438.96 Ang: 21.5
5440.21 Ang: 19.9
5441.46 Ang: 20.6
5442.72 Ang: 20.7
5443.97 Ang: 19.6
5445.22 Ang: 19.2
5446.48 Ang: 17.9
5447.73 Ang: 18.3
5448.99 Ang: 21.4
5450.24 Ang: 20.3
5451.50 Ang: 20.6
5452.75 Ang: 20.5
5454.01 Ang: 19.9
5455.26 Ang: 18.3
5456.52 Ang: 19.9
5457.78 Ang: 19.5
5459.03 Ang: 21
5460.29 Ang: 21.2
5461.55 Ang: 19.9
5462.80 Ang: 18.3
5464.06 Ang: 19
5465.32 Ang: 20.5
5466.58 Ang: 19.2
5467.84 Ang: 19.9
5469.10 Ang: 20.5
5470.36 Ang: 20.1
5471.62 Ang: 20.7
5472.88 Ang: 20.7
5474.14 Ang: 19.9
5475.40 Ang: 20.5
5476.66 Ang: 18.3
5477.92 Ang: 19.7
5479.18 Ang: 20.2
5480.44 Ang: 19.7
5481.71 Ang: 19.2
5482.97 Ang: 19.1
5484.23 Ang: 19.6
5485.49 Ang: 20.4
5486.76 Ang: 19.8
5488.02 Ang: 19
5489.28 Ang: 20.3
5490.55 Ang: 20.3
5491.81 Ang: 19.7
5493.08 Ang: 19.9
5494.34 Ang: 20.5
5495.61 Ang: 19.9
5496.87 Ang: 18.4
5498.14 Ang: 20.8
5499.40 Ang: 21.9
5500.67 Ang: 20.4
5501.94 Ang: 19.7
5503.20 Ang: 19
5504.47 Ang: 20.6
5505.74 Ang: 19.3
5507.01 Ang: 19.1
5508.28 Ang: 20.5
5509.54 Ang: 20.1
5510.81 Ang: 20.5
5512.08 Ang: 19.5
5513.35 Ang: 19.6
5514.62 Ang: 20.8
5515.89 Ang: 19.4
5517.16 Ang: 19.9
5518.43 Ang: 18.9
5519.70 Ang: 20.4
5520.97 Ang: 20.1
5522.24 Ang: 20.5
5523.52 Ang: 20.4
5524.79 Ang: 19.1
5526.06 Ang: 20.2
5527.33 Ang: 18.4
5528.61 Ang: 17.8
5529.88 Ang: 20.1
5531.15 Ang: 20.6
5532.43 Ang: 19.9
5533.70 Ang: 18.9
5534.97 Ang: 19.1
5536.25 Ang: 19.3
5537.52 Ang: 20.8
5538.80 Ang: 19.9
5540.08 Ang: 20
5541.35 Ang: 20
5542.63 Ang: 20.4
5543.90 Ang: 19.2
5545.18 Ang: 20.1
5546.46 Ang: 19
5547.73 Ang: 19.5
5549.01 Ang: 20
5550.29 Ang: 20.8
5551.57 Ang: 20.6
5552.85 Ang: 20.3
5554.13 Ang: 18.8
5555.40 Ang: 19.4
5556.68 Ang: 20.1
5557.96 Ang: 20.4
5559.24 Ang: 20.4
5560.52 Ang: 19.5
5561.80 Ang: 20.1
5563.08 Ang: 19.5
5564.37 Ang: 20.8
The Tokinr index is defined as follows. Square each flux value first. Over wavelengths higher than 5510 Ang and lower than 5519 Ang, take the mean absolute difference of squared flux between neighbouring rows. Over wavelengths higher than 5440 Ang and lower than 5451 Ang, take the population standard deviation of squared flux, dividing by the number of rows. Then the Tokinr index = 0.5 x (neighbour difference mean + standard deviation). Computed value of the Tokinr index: 38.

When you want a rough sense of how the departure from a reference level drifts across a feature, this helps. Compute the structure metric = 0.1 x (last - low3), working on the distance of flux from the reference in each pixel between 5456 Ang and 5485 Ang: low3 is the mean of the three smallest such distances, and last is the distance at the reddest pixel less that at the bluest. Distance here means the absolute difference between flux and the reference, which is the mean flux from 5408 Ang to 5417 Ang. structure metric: -0.046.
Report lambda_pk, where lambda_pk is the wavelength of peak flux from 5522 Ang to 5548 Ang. 5537.52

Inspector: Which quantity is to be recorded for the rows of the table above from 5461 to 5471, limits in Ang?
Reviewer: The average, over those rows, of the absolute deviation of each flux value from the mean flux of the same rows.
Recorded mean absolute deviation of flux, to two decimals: 0.63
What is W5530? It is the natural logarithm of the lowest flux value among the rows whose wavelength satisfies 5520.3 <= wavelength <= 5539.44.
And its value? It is 2.88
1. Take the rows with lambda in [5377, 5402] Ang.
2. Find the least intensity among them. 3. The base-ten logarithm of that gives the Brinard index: 1.27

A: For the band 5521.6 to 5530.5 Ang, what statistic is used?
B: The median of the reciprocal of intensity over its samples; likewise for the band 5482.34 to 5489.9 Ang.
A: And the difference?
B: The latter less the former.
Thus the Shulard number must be 0.0010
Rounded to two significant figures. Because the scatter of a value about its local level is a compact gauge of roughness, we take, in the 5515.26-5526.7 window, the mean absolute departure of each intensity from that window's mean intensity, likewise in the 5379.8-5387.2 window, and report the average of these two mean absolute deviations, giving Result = 0.48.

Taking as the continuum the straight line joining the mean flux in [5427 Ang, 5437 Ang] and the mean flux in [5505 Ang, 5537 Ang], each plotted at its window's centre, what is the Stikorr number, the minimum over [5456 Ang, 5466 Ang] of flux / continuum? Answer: 0.95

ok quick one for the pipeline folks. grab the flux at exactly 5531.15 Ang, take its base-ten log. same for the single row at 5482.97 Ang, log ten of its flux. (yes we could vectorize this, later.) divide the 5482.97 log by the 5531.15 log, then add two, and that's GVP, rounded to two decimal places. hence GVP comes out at 2.98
